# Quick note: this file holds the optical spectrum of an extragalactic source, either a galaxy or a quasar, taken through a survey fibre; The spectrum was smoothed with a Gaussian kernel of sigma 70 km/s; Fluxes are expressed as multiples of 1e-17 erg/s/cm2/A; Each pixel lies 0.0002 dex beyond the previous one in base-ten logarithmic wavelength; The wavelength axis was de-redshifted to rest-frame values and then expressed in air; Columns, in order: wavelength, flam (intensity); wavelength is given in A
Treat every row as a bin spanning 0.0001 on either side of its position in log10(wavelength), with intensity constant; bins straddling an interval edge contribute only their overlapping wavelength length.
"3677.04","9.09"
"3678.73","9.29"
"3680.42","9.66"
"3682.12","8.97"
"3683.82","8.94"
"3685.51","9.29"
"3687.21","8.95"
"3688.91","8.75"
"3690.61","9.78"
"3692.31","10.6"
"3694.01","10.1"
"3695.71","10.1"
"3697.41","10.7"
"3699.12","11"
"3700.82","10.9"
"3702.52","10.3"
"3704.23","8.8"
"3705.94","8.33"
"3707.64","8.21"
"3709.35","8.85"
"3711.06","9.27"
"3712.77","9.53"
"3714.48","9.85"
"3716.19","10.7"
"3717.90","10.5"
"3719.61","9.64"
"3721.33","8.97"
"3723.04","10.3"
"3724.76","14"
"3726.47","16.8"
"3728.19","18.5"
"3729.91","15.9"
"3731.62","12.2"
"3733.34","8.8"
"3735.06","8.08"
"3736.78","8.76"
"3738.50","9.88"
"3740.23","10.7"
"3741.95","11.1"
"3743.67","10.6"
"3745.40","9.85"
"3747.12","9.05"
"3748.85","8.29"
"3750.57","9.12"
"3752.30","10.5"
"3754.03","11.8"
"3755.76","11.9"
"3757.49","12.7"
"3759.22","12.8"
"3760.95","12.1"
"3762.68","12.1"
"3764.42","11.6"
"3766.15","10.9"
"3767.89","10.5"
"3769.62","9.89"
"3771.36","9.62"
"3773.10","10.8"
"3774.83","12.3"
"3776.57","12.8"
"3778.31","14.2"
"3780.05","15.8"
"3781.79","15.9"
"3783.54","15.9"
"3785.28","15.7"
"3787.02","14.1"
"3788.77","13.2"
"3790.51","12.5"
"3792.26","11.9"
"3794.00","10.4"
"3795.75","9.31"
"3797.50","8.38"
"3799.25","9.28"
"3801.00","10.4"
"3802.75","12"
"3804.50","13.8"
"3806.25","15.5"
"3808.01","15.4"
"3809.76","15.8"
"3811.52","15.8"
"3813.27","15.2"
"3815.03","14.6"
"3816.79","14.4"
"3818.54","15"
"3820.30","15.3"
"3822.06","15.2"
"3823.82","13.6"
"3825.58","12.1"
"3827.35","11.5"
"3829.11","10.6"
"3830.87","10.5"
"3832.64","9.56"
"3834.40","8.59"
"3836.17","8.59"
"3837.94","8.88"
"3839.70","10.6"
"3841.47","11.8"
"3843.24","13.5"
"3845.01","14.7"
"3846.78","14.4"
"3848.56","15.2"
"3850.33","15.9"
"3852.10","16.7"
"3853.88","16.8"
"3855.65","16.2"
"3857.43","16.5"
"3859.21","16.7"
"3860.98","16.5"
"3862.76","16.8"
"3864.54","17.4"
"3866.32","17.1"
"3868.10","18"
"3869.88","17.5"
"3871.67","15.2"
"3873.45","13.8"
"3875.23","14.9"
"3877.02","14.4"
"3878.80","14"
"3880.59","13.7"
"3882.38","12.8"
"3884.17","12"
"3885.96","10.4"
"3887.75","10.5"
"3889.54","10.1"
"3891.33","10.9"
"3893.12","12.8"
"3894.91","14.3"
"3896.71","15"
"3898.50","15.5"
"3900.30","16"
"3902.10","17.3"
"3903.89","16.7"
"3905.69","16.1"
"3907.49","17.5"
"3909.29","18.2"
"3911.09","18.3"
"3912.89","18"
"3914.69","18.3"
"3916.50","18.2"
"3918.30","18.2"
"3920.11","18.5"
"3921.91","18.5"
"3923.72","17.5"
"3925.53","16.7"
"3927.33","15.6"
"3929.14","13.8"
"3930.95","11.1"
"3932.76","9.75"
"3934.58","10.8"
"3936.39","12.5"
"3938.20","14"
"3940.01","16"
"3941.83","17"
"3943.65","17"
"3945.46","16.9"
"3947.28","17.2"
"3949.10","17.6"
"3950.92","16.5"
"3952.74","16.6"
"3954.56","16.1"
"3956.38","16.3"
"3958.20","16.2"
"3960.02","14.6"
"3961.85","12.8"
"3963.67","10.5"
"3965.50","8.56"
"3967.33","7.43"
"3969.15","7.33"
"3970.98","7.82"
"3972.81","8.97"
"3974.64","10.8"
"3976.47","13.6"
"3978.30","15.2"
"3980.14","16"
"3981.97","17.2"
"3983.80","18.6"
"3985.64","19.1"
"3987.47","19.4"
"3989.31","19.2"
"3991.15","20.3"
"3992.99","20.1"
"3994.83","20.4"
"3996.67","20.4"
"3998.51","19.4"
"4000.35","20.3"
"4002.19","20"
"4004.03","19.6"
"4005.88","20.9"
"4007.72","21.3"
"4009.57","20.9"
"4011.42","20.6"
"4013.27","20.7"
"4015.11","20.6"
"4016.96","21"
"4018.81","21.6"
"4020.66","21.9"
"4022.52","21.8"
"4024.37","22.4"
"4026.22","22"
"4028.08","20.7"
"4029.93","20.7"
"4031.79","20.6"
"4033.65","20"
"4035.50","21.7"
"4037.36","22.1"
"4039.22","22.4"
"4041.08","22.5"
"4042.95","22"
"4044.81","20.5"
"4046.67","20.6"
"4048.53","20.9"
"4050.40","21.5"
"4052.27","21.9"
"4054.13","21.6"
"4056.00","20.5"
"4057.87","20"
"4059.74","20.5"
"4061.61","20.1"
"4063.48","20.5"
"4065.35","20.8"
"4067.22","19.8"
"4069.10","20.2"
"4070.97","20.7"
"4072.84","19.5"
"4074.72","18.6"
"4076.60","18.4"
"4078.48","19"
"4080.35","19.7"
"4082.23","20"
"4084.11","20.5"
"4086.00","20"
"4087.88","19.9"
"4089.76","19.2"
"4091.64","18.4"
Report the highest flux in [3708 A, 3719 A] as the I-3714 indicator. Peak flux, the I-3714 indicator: 10.7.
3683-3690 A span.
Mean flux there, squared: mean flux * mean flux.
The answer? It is 81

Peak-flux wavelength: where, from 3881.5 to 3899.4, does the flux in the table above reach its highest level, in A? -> 3898.50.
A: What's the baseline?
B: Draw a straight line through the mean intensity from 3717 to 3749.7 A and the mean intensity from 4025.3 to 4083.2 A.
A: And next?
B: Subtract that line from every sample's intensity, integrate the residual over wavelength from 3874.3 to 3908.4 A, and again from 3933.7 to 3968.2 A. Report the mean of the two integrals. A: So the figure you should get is -86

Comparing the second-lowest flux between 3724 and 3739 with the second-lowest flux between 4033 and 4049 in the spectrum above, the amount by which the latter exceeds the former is 11.7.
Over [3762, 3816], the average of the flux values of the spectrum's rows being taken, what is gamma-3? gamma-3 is 12.8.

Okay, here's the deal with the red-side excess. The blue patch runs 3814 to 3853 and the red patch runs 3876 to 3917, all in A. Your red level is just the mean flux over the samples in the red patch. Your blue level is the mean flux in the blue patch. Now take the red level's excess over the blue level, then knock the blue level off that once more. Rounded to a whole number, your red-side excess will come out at -11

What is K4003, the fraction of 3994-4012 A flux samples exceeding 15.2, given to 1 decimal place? 1.0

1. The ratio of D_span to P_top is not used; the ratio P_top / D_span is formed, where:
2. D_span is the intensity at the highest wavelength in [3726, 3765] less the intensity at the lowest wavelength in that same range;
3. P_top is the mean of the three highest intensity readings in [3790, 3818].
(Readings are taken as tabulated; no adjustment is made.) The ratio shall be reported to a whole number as -3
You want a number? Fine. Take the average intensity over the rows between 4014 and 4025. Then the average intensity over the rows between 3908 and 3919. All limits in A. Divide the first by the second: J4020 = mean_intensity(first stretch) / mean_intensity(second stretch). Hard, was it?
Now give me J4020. 1.18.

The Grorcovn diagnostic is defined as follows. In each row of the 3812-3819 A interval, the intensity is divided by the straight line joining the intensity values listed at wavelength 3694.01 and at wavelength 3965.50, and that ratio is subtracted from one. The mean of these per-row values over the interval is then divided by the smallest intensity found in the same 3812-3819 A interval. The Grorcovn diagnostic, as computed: -0.040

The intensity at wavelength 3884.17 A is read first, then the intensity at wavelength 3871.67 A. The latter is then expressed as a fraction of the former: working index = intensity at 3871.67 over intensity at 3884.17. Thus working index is 1.3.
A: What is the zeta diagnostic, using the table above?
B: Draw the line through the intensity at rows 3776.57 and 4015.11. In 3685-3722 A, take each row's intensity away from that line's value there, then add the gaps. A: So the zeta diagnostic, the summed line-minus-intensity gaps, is 16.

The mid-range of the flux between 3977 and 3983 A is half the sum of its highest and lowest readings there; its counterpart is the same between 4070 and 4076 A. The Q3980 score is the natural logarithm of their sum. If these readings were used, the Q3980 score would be 3.579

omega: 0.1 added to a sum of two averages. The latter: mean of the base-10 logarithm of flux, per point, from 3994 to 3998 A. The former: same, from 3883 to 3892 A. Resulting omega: 2.44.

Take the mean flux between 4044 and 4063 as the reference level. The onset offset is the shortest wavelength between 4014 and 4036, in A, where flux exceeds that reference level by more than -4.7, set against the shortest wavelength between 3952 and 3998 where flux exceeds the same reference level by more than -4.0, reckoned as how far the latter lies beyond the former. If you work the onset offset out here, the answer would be -33.1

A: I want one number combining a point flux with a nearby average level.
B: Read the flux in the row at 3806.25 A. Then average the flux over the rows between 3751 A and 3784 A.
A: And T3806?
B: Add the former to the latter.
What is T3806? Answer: 28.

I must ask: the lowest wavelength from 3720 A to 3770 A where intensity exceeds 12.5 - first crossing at 3724.76 A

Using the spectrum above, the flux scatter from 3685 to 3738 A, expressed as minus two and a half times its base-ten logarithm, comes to -1.0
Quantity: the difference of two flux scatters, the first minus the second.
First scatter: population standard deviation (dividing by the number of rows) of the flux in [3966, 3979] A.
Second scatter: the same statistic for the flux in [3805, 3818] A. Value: 2.4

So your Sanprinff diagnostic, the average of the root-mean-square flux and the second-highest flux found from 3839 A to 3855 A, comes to 16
